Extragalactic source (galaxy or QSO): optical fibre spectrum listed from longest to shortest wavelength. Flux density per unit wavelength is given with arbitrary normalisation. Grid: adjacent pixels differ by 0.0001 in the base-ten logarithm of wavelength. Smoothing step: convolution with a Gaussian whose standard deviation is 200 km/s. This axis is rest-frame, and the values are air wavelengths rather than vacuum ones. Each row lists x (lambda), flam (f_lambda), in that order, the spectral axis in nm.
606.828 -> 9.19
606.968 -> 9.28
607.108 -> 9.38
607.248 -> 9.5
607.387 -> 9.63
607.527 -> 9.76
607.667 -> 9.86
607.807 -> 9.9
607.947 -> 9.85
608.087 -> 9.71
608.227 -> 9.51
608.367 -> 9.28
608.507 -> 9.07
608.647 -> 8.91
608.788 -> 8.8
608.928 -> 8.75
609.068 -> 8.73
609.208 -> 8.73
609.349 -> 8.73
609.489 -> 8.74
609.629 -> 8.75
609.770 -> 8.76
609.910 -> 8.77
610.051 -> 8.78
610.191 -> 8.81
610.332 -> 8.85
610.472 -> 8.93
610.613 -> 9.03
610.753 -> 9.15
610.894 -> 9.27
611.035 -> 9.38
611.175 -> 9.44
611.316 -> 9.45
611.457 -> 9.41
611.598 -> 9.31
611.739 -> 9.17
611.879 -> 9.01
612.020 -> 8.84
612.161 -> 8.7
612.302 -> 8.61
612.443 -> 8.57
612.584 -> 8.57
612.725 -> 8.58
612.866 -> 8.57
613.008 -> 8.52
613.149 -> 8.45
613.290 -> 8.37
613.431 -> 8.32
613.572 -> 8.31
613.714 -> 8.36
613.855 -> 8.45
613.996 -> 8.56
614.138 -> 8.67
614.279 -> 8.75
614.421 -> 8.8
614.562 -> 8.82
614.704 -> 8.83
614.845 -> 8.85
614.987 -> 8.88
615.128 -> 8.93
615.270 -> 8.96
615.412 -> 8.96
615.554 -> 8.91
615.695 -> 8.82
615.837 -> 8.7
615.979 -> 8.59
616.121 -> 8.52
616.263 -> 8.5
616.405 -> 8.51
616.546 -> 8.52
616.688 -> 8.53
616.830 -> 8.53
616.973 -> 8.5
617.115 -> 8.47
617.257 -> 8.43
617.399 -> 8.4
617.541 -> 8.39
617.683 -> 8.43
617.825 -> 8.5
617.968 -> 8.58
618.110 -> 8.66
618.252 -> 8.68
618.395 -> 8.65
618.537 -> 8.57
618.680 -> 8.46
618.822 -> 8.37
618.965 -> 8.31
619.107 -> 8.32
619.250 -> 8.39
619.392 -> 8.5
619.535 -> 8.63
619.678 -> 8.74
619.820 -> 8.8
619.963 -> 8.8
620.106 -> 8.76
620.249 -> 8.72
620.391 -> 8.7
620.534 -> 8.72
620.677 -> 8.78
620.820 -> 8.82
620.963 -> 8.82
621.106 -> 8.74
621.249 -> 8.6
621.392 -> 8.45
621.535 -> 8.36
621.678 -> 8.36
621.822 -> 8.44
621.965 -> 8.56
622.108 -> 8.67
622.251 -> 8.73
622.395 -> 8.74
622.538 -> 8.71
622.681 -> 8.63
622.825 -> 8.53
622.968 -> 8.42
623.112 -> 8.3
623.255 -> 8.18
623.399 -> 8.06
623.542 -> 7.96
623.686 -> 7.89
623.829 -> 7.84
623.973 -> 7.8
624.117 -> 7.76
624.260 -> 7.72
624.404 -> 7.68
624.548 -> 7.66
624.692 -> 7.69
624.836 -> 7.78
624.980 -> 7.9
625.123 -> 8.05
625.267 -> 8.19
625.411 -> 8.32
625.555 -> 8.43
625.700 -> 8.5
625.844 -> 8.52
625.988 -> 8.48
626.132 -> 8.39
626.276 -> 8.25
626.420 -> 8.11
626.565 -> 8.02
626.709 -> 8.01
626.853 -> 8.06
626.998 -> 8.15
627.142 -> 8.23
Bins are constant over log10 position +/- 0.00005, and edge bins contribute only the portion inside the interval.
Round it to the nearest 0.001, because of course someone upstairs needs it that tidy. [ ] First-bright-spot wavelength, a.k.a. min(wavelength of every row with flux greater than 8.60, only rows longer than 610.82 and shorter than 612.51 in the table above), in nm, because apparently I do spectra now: 610.894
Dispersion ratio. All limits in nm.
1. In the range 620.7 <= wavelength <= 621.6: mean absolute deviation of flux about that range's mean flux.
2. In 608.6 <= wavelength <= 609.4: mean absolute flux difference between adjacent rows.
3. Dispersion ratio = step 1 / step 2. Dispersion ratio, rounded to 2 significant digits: 4.5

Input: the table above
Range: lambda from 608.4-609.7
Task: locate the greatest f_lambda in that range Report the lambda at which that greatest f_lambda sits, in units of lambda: 608.507 nm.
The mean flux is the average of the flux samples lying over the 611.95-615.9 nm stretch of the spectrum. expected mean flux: 8.67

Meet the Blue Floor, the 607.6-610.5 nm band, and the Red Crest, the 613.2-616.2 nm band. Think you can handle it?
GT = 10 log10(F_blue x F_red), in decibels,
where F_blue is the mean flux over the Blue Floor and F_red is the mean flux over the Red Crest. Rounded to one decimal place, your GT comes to 19.0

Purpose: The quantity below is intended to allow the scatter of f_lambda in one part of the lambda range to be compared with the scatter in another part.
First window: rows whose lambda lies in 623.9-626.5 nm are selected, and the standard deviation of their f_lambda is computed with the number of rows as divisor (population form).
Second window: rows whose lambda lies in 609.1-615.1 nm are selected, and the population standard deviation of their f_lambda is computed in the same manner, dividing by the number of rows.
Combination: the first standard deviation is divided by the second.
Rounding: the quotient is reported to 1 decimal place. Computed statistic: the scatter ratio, 1.0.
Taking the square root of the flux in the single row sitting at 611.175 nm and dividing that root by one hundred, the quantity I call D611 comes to 0.0307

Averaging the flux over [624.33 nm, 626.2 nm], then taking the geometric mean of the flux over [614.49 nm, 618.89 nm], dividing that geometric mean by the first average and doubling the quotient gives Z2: 2.12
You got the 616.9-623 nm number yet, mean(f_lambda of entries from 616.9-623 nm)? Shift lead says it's 8.58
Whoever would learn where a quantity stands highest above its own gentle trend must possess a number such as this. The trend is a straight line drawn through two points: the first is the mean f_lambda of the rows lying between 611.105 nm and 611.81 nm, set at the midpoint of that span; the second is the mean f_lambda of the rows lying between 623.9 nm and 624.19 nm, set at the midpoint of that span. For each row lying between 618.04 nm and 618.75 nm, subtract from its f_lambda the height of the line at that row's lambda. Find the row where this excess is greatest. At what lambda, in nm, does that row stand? 618.252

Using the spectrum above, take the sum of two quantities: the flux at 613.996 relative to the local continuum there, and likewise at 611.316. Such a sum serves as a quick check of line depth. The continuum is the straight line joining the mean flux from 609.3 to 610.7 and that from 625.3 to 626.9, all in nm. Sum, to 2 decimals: 2.06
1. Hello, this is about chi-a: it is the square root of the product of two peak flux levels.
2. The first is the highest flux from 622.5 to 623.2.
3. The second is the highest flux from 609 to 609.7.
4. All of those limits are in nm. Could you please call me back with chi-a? 8.73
